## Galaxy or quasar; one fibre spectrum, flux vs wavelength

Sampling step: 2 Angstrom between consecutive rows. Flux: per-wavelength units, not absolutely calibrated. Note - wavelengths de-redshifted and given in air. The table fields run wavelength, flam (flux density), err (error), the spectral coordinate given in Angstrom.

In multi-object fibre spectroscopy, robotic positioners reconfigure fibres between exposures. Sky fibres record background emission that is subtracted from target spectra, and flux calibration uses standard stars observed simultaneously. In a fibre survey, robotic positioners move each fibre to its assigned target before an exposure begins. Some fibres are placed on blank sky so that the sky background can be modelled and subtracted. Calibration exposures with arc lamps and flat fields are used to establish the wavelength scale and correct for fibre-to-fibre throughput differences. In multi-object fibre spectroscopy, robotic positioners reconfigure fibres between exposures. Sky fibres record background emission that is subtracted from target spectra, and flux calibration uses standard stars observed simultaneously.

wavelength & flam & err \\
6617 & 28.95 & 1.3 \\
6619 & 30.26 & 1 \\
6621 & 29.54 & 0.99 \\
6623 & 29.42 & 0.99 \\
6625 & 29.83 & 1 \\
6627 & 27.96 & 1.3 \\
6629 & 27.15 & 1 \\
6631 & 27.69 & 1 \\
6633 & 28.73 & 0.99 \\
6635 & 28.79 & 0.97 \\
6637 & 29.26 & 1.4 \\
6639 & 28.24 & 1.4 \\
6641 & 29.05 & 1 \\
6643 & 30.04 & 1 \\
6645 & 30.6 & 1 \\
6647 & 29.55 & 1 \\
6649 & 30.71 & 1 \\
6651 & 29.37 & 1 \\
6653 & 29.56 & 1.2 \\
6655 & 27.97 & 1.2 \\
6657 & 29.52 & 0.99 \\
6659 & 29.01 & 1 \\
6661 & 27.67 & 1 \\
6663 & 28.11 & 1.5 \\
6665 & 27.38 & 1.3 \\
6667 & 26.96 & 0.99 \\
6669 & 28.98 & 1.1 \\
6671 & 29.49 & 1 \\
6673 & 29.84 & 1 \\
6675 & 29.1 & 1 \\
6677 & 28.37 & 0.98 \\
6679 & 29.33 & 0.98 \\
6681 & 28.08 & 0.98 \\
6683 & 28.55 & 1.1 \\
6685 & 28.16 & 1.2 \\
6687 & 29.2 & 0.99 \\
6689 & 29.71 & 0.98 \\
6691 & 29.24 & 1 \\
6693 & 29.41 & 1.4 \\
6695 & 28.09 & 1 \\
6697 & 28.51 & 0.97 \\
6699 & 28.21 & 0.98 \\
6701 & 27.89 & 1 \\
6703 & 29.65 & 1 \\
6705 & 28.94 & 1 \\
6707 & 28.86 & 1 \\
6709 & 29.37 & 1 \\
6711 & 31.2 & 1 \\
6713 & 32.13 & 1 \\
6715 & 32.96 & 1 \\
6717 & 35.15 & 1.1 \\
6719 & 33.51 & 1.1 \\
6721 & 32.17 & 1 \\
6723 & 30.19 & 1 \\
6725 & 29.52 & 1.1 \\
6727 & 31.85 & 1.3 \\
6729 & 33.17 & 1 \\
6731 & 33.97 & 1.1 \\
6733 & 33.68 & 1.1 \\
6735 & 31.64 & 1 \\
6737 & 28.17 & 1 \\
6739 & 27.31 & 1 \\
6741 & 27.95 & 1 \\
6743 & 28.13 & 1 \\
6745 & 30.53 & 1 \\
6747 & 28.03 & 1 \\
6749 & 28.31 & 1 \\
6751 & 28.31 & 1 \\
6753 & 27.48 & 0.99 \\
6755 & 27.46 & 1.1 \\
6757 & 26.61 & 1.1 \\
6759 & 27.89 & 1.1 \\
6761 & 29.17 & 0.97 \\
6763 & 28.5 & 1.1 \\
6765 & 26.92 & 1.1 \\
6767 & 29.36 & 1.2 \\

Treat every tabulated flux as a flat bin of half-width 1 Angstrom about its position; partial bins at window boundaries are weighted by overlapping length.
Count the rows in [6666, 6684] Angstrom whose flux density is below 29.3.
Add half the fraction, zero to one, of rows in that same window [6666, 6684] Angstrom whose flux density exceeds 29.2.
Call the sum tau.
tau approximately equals 6.2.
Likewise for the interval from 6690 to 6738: 8.4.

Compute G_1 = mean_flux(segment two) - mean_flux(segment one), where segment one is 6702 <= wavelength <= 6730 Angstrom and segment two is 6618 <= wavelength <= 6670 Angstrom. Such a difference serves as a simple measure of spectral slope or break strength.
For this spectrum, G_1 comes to -2.4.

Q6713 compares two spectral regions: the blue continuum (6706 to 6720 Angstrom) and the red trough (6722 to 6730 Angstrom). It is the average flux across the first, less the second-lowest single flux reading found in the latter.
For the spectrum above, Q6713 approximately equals 1.7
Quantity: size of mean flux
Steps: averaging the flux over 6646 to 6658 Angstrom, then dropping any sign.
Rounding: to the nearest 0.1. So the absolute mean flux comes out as 29.4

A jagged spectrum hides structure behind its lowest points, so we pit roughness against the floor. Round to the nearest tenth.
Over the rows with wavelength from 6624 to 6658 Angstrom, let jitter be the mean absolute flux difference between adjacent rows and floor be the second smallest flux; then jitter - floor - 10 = -36.7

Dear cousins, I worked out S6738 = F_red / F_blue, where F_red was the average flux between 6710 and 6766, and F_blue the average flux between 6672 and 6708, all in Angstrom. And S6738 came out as 1.04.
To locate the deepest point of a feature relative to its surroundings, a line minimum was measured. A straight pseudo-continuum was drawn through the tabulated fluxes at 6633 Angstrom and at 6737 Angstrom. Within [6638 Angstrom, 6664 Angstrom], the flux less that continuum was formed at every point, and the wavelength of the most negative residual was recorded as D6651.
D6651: 6661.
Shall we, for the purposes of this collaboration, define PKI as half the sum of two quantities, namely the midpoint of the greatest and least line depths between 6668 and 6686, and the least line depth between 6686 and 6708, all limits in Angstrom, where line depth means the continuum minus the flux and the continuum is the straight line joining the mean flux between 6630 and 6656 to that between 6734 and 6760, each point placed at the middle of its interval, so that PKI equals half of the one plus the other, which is -0.52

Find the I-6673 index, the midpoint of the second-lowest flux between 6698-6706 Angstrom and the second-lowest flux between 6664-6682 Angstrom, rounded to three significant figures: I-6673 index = 27.8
